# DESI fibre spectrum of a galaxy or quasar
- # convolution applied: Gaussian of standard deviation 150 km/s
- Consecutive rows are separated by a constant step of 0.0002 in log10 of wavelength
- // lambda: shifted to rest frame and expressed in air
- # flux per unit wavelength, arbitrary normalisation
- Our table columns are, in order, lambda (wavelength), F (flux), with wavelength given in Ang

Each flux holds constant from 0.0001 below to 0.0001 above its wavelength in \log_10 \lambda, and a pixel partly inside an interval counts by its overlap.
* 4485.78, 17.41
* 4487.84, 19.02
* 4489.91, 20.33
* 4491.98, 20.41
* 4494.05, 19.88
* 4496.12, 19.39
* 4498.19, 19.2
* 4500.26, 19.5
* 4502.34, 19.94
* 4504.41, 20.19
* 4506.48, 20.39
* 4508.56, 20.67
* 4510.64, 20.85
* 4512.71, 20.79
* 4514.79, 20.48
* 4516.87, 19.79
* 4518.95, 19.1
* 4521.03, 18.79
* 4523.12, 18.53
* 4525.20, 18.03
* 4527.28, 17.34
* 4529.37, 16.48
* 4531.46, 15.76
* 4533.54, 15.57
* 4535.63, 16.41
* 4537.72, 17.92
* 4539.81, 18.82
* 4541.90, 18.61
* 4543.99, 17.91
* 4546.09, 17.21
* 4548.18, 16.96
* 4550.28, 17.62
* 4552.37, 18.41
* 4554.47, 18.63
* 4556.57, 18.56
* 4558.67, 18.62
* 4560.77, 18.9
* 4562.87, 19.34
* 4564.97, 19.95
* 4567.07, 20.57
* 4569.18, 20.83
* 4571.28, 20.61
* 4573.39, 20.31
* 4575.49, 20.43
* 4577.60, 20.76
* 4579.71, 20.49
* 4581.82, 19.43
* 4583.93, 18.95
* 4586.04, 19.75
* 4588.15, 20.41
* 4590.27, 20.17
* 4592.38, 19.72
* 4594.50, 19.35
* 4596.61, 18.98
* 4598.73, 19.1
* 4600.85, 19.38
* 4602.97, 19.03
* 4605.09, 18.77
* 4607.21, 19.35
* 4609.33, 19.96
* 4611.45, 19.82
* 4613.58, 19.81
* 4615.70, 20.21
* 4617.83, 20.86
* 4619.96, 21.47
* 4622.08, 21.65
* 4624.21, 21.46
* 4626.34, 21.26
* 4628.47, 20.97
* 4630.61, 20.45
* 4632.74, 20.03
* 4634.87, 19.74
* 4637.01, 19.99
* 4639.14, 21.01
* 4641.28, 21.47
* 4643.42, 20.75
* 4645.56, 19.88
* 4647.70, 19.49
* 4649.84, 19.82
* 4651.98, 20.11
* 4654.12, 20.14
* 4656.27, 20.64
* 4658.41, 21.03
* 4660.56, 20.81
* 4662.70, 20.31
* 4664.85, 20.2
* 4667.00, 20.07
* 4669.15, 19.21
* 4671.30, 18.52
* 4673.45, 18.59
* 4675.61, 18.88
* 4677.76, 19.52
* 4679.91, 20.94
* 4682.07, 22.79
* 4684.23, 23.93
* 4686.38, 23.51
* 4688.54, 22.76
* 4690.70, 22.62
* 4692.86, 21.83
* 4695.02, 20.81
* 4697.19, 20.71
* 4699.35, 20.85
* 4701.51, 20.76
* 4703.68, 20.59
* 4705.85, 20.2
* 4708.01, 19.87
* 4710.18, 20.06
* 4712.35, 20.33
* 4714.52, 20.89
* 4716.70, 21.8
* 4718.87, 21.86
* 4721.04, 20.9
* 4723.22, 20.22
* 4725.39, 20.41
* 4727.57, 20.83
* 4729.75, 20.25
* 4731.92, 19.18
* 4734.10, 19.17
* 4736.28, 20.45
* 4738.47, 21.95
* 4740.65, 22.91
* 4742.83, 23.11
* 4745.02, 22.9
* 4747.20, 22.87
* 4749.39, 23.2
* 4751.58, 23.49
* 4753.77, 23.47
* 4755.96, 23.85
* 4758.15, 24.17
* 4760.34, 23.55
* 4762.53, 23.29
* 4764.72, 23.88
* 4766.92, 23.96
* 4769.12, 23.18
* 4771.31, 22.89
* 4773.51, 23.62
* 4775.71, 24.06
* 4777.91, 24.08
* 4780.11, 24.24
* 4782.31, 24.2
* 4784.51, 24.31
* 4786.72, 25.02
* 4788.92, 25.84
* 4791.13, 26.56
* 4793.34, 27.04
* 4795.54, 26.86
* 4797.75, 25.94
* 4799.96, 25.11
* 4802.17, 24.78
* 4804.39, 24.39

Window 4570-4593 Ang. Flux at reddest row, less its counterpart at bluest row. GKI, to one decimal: -0.9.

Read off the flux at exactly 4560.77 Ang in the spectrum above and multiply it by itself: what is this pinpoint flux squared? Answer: 357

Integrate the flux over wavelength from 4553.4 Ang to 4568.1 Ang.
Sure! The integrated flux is 283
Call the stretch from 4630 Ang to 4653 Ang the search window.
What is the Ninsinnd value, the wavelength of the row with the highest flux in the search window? 4641.28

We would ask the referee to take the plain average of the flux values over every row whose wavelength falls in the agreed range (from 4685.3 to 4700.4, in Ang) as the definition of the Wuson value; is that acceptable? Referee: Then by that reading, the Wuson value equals 21.9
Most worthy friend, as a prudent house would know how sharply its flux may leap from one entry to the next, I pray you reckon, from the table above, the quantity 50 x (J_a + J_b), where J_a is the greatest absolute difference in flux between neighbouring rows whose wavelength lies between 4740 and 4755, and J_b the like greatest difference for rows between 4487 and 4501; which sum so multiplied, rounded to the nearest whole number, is 82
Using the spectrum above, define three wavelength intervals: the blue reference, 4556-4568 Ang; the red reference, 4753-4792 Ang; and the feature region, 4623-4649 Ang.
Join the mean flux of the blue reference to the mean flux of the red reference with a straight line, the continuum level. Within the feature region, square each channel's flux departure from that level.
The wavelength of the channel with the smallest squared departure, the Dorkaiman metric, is 4639.14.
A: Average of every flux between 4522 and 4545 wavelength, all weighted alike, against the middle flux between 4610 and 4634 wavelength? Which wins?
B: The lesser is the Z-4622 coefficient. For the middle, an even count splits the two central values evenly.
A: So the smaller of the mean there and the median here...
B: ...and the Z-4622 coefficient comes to 17.4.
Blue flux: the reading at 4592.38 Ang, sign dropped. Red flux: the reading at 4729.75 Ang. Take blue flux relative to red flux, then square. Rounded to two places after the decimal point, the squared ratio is 0.95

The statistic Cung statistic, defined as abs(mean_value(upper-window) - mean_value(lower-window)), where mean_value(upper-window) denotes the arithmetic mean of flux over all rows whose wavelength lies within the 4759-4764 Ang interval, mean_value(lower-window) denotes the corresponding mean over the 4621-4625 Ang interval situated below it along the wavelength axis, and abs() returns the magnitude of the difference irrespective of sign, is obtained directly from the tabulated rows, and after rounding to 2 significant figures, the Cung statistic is 1.9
